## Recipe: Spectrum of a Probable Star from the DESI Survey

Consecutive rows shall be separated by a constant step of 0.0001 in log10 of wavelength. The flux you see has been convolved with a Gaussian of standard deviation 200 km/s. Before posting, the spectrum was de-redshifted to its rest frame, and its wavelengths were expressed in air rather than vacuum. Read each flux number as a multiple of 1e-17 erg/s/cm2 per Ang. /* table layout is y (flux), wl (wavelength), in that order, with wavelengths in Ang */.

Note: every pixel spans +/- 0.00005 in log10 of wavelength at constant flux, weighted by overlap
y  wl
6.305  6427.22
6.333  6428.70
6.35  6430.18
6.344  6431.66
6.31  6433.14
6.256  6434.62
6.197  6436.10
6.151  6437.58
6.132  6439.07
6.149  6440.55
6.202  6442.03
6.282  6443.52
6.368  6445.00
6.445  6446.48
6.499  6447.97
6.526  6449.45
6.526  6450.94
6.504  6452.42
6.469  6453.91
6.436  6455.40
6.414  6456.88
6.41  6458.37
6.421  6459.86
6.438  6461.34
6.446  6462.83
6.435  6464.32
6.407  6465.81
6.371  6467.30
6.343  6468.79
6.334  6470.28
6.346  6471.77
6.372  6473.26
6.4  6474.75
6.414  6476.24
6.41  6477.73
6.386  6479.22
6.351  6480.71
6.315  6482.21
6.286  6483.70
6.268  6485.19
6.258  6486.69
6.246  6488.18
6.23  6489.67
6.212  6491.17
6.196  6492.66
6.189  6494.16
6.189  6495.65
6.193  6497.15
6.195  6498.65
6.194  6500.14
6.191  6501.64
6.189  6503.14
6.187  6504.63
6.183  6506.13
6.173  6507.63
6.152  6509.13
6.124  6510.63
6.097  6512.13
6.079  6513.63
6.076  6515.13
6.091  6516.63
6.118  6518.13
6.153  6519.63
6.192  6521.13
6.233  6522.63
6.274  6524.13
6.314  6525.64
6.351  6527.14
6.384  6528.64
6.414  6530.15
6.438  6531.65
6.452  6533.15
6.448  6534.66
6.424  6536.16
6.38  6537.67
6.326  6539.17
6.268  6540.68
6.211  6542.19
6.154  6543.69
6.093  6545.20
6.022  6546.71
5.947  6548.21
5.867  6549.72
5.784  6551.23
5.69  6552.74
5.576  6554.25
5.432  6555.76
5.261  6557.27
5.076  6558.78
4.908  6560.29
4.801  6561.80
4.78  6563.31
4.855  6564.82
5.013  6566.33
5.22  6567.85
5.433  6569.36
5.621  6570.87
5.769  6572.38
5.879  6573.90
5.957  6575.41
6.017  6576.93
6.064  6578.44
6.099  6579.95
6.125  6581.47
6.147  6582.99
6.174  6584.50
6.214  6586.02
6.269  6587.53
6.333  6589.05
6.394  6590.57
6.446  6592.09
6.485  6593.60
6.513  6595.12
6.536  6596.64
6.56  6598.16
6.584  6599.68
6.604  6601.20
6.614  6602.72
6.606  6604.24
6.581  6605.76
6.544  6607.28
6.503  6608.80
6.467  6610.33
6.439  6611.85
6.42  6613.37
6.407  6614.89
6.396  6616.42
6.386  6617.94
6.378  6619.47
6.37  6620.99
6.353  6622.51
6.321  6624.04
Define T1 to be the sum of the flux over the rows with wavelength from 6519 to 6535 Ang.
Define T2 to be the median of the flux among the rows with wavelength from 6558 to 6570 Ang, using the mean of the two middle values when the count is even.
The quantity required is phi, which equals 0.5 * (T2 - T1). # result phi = -32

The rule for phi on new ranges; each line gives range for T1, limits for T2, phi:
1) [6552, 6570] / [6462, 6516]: -28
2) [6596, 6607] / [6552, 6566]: -21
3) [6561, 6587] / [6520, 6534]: -45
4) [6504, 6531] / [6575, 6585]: -53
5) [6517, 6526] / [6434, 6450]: -16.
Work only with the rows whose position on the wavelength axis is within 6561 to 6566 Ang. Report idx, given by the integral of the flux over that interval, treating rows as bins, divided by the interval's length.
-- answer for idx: 4.83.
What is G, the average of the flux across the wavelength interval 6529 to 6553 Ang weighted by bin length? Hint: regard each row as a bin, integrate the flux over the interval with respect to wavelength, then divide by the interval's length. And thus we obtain 6.19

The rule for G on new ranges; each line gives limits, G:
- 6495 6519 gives 6.15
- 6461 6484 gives 6.38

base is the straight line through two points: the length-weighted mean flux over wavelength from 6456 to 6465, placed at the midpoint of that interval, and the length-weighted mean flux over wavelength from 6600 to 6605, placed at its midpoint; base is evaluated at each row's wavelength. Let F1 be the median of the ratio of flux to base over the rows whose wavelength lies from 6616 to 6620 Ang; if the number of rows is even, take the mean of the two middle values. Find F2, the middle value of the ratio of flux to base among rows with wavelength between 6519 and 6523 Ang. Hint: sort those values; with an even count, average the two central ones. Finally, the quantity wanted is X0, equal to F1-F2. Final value 0.012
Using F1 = 0.96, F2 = 0.95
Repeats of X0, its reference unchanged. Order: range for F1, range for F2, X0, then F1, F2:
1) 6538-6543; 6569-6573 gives 0.104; 0.96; 0.86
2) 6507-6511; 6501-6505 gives -0.007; 0.95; 0.95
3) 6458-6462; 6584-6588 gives 0.055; 1.00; 0.94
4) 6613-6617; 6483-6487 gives -0.003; 0.97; 0.97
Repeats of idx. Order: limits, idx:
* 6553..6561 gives 5.28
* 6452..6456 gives 6.46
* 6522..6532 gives 6.34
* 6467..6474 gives 6.35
